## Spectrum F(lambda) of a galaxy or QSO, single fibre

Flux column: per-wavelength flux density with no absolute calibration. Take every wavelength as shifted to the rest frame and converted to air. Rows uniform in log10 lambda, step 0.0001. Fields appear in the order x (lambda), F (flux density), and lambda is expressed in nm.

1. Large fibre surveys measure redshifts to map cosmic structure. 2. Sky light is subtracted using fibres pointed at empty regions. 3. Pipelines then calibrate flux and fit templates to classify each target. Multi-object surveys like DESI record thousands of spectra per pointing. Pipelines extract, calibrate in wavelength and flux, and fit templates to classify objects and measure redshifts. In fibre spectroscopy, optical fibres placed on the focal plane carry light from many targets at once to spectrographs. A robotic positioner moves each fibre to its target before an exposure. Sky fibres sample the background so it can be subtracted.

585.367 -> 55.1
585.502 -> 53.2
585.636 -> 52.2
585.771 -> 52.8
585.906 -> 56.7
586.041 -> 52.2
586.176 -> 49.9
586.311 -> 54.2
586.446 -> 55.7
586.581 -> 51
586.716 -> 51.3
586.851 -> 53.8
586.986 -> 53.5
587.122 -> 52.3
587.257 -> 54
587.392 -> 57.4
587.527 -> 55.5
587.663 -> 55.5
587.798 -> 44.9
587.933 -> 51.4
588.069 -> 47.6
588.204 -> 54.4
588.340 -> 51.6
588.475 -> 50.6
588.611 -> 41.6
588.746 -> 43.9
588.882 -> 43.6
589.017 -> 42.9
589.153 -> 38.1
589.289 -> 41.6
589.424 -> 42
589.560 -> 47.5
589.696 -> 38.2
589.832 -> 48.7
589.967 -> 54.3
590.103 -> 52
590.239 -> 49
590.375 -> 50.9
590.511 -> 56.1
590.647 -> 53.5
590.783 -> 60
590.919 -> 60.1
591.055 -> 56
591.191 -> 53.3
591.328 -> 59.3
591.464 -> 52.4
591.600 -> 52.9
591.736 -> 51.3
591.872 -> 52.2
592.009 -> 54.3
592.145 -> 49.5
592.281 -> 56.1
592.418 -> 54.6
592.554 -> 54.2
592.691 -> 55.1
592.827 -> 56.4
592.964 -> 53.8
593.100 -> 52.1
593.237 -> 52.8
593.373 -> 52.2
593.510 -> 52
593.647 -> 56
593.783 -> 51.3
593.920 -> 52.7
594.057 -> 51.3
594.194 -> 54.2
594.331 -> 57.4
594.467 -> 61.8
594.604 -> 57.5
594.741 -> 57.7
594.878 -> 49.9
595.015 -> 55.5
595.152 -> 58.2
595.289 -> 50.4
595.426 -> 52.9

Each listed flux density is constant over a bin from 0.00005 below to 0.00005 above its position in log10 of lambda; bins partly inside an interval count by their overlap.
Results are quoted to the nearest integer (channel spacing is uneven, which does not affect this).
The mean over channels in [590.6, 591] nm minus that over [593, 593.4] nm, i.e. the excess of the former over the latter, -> 5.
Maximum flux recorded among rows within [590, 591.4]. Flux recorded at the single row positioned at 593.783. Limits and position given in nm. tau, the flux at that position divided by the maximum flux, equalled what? 0.85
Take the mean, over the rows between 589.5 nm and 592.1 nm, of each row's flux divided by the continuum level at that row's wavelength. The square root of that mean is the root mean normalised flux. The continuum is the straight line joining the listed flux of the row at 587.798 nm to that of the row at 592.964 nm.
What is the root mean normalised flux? 1.026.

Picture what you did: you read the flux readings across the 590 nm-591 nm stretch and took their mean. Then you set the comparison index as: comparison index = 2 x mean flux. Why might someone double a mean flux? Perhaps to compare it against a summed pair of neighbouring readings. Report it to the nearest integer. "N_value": 109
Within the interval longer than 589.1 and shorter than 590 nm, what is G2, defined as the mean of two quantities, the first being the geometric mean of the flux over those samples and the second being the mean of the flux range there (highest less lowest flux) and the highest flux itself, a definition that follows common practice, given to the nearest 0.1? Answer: 39.6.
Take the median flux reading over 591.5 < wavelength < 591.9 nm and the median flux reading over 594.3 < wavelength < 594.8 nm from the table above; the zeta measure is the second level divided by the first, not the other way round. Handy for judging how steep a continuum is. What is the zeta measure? 1.10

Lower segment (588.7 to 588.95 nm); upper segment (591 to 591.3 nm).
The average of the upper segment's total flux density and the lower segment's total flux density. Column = 98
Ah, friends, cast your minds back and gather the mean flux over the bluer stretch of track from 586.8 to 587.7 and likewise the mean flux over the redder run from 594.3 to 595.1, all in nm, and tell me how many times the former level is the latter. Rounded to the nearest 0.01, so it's 0.96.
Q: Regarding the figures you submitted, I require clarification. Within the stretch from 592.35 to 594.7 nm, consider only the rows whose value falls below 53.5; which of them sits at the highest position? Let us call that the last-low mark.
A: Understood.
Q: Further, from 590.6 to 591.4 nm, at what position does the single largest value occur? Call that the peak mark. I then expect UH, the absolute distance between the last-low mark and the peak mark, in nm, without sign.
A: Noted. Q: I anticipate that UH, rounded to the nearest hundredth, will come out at 3.14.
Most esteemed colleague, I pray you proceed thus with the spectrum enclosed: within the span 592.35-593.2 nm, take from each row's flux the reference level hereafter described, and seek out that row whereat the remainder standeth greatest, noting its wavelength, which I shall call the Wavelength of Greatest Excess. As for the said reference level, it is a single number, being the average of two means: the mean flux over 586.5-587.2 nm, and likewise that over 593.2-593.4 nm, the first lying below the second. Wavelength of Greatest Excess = 592.827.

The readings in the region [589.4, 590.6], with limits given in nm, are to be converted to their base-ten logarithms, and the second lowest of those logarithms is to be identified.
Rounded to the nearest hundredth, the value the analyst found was 1.62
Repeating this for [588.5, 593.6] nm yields 1.58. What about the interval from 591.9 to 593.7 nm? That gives 1.72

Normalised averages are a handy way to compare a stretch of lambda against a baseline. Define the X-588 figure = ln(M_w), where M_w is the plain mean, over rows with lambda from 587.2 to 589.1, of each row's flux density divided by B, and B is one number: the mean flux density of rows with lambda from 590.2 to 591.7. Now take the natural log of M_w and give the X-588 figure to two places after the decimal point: -0.10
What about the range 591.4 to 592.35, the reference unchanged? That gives -0.04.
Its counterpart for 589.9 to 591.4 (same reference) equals 0.00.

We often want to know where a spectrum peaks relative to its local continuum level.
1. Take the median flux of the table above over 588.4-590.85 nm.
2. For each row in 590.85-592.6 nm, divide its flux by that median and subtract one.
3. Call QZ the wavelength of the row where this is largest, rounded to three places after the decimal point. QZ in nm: 590.919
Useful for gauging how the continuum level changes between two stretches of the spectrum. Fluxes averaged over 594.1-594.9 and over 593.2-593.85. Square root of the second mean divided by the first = 0.97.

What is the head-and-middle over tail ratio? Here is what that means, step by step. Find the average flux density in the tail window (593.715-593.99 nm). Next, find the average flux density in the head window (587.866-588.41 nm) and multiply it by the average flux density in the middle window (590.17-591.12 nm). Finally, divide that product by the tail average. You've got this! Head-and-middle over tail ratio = 54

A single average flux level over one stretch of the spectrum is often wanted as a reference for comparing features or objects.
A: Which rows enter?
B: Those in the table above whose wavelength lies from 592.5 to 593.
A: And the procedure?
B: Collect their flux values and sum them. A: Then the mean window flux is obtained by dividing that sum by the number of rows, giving 54.9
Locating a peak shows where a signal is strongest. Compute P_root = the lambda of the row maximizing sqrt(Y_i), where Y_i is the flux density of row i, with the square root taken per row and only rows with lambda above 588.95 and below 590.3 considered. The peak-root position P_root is 589.967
